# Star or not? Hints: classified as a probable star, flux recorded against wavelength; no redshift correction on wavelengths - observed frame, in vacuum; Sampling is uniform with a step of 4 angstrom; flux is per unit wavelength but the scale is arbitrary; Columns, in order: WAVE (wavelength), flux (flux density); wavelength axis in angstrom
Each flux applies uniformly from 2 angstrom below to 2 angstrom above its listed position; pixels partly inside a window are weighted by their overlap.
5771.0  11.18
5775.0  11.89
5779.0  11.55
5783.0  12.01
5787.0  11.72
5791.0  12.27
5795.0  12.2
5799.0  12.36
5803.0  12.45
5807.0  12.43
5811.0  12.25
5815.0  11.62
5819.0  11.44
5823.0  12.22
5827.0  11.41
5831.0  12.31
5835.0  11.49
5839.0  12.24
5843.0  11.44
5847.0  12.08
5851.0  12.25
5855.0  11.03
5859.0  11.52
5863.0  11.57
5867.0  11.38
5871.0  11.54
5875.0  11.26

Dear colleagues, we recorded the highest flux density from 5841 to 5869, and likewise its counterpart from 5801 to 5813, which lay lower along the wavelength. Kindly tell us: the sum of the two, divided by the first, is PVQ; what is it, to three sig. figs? 2.02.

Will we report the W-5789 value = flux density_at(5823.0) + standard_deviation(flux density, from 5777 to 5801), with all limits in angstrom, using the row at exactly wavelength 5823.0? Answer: 12.5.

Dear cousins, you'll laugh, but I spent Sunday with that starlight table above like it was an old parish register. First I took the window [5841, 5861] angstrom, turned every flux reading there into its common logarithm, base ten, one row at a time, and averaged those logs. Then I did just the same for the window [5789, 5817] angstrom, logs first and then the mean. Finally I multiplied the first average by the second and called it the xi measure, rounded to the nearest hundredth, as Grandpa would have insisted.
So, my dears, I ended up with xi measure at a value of 1.16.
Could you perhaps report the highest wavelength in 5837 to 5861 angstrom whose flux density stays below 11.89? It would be 5859.0 angstrom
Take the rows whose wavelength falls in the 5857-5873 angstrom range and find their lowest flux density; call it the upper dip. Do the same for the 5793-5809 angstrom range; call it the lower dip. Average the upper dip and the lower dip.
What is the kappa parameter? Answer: 11.8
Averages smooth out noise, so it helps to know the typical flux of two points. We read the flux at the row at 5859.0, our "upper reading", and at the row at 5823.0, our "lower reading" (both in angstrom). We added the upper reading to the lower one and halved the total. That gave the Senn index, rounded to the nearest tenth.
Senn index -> 11.9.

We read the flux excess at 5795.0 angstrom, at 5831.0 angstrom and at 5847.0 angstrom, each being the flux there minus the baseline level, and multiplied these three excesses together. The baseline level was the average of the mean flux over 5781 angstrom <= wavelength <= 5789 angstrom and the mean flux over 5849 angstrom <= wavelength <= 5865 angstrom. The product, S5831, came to 0.10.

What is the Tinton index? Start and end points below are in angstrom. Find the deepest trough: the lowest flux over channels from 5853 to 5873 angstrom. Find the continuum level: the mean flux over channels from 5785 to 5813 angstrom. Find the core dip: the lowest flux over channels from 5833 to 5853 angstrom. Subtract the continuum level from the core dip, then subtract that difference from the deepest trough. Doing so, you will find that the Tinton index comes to 11.8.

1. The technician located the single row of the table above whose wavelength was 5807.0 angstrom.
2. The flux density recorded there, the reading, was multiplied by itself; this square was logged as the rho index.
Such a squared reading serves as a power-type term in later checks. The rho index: 155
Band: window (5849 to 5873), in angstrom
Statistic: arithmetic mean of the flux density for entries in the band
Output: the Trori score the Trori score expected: 11.5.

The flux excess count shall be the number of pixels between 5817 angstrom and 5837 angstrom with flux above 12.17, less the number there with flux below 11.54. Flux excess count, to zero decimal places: -1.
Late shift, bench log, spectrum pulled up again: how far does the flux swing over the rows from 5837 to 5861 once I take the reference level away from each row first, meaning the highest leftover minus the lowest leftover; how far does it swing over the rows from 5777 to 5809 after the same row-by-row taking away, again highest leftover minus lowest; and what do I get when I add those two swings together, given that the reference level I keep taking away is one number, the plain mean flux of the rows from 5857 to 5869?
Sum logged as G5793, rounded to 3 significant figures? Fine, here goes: 2.12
